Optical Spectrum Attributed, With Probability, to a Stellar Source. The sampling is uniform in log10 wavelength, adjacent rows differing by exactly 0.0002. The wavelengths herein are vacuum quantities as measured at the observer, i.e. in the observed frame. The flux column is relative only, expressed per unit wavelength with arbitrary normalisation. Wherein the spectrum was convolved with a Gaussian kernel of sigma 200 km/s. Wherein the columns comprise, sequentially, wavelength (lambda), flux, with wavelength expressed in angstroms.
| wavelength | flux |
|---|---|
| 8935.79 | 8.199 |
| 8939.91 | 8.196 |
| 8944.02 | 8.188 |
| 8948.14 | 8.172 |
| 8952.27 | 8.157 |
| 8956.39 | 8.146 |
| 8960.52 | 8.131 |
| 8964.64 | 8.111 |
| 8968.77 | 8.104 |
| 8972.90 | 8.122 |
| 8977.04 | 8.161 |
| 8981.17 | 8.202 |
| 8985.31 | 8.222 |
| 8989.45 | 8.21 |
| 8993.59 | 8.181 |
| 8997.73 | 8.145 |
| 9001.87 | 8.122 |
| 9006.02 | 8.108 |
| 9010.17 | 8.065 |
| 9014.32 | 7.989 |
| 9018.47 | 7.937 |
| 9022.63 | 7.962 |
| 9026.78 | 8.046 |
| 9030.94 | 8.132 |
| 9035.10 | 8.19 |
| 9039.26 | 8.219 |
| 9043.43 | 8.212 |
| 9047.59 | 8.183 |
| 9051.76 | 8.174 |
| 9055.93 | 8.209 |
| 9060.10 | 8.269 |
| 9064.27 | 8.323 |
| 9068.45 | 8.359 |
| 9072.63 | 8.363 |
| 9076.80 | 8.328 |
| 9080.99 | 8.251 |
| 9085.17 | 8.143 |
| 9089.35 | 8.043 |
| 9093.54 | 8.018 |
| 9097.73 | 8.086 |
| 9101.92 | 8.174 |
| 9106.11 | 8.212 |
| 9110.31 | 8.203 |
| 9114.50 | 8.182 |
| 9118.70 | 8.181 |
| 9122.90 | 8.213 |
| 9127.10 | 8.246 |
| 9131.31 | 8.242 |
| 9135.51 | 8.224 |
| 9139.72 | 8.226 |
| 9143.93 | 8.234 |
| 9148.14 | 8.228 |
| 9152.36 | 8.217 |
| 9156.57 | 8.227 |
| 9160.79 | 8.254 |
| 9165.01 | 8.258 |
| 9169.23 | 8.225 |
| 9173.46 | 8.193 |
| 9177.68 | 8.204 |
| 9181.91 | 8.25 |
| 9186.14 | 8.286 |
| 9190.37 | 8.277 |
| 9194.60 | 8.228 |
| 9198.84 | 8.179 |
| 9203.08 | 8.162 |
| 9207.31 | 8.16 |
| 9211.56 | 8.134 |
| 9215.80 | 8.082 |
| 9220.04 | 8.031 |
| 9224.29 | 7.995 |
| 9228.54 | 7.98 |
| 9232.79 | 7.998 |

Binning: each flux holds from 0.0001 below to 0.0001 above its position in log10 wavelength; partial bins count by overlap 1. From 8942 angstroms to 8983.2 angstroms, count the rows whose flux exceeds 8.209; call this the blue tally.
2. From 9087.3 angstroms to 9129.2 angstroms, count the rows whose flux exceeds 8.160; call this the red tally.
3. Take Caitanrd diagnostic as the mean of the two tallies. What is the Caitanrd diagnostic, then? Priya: 3.5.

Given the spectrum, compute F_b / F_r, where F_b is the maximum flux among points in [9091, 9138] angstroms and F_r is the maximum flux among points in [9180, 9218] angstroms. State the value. 1.00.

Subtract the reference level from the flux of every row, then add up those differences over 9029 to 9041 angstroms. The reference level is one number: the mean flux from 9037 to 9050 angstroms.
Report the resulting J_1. -0.07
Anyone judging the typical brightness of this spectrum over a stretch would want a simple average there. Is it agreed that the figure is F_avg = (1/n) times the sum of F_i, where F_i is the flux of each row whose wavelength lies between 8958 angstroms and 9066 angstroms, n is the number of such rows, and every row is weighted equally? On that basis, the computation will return 8.14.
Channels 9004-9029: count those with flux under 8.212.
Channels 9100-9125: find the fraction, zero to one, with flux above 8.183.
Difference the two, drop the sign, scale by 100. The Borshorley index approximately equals 550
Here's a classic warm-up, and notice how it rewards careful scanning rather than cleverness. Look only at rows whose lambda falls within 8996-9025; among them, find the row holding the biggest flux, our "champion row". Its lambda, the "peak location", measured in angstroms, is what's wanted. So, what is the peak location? 8997.73 angstroms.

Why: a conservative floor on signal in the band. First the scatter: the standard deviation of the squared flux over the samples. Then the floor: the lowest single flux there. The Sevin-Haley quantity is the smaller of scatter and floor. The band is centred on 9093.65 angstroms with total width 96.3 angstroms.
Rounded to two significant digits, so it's 1.4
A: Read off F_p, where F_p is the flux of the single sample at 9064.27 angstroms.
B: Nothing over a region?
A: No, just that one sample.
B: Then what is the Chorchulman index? 8.323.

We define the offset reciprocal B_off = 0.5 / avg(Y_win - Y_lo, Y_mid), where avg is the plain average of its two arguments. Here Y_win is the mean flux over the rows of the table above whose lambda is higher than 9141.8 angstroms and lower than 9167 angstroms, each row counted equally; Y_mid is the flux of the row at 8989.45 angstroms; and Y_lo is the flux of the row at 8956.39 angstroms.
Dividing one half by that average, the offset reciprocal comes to 0.120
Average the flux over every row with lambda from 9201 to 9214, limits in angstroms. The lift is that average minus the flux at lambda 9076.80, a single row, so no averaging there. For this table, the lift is -0.18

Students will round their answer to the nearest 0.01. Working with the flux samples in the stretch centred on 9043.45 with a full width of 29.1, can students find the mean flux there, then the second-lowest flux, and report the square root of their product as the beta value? 8.18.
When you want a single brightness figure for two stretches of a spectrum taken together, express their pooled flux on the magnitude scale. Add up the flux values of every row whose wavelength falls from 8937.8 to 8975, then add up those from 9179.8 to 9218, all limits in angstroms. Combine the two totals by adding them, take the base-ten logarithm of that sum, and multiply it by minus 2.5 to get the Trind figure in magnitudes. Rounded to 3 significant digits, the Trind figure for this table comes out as -5.42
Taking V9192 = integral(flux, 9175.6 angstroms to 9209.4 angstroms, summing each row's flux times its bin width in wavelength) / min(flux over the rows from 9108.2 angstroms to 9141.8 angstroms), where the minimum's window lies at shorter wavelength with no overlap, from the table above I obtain 34.0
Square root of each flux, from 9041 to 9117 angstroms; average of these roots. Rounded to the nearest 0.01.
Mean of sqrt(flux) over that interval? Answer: 2.86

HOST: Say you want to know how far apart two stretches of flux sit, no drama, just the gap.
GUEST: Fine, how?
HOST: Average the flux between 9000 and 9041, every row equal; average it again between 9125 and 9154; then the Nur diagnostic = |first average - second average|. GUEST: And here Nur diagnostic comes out 0.15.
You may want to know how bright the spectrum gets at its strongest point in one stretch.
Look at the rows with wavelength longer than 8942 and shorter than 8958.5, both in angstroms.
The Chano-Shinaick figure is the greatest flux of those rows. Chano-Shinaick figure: 8.188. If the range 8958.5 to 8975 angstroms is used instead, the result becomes 8.131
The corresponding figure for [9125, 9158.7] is 8.246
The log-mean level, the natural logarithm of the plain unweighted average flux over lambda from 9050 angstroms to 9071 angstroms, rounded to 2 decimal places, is 2.11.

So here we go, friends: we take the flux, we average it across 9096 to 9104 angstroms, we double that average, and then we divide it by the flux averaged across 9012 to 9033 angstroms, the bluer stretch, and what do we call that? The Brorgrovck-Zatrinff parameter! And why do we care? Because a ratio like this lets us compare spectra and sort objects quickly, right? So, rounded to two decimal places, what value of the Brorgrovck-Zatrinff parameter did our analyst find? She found 2.03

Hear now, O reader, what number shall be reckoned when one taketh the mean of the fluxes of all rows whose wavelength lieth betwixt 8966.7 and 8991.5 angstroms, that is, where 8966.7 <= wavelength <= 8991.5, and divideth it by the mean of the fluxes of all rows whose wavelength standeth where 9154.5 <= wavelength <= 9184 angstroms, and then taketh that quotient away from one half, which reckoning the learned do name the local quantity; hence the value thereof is -0.493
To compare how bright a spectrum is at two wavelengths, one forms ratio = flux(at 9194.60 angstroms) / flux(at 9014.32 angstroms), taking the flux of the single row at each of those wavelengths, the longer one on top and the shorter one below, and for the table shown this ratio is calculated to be 1.03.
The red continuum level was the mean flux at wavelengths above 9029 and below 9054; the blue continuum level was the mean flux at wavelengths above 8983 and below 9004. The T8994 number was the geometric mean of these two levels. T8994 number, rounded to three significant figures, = 8.18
